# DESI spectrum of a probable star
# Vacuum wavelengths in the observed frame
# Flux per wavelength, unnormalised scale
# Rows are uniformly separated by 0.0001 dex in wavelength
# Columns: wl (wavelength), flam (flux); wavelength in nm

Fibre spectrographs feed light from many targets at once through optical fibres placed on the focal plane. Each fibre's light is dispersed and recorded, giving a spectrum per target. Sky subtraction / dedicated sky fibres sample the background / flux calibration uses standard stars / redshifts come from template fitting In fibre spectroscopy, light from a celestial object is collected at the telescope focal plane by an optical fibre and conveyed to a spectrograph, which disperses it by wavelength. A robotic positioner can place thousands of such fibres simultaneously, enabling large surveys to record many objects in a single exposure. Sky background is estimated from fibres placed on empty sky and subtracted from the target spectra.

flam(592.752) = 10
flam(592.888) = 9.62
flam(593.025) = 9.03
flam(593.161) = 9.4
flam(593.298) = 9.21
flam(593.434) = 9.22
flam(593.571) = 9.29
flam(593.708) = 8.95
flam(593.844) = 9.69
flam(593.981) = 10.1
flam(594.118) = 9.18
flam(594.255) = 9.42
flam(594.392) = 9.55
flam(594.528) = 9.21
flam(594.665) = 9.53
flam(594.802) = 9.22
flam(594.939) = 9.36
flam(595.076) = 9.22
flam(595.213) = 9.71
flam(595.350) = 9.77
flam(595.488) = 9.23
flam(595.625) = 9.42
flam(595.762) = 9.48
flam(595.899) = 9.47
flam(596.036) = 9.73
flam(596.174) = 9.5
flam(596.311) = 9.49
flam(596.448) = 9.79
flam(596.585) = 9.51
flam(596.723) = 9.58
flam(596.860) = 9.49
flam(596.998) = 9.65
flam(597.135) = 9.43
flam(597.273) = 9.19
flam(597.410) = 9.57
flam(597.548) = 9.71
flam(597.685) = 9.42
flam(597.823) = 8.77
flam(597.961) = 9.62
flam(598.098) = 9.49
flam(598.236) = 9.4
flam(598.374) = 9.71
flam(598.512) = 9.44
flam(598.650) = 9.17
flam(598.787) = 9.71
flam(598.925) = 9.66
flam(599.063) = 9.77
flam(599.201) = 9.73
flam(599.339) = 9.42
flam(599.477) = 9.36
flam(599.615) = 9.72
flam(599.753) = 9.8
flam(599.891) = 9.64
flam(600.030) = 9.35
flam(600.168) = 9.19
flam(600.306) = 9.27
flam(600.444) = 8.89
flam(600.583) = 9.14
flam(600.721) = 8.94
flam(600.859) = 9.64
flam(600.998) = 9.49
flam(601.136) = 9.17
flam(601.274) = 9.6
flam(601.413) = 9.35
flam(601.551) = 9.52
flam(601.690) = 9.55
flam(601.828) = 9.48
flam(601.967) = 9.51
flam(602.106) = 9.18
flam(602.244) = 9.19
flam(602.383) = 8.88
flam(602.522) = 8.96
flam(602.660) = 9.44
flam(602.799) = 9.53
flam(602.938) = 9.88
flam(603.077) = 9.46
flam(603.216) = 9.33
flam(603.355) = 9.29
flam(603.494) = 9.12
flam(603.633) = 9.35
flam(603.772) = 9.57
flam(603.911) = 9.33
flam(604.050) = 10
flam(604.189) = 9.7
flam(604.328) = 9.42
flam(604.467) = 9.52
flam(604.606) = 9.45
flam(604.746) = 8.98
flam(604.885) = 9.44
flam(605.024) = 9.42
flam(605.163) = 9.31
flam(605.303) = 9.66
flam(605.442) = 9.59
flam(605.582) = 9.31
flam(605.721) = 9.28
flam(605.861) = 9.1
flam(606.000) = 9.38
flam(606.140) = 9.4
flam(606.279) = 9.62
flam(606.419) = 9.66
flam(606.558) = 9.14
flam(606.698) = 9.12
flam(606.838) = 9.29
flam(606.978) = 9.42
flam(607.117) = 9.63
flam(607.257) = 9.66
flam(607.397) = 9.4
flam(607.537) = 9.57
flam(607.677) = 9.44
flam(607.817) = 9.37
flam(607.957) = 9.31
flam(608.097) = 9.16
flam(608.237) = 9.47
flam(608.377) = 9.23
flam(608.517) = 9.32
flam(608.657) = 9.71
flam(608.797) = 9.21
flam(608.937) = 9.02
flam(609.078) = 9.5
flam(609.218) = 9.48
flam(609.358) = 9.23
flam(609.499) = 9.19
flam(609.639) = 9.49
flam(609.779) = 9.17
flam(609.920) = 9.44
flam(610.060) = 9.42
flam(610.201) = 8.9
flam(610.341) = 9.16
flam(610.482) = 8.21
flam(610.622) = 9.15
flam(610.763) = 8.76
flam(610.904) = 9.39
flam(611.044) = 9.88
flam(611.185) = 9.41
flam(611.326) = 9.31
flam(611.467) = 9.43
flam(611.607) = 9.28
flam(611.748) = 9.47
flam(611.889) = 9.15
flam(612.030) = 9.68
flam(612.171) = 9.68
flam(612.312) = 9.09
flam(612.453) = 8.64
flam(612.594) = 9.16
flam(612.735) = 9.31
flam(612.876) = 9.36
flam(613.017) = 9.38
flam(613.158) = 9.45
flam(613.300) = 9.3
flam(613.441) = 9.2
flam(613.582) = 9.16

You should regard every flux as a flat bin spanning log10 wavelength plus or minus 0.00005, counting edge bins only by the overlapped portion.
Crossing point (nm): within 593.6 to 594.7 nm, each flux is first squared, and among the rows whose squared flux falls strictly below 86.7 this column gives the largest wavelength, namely 594.528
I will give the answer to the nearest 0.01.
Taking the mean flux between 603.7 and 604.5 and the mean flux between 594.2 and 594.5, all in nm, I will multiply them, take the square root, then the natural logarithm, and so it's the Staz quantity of 2.26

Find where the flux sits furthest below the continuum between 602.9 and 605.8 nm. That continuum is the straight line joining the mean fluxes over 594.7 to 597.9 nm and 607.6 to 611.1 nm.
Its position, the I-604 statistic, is 604.746 nm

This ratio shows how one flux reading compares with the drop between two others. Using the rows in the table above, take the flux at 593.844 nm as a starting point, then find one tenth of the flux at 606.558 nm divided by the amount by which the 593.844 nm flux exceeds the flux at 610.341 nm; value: 2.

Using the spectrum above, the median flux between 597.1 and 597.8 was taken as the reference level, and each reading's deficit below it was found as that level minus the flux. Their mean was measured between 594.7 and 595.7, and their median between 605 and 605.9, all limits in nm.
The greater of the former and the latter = 0.12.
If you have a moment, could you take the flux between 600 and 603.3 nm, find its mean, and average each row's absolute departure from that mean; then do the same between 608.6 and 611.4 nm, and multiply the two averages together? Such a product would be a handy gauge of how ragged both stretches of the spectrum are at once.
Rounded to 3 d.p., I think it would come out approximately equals 0.052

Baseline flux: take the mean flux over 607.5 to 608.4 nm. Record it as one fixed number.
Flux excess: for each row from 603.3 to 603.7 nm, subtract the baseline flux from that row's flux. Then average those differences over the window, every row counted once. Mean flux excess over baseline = -0.11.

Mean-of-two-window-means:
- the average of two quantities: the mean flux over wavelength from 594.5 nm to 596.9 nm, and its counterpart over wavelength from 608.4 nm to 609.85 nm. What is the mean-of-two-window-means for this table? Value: 9.41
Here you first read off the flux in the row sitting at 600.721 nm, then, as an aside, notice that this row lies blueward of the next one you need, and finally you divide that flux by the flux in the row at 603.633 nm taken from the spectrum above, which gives 0.96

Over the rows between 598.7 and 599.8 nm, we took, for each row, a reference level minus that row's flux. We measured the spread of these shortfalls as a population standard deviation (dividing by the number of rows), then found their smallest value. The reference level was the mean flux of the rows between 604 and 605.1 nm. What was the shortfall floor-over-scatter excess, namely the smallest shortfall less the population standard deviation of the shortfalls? -0.5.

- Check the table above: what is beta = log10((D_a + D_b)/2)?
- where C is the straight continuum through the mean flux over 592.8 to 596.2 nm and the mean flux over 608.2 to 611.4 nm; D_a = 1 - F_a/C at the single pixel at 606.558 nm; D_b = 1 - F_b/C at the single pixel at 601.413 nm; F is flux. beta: -2.08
